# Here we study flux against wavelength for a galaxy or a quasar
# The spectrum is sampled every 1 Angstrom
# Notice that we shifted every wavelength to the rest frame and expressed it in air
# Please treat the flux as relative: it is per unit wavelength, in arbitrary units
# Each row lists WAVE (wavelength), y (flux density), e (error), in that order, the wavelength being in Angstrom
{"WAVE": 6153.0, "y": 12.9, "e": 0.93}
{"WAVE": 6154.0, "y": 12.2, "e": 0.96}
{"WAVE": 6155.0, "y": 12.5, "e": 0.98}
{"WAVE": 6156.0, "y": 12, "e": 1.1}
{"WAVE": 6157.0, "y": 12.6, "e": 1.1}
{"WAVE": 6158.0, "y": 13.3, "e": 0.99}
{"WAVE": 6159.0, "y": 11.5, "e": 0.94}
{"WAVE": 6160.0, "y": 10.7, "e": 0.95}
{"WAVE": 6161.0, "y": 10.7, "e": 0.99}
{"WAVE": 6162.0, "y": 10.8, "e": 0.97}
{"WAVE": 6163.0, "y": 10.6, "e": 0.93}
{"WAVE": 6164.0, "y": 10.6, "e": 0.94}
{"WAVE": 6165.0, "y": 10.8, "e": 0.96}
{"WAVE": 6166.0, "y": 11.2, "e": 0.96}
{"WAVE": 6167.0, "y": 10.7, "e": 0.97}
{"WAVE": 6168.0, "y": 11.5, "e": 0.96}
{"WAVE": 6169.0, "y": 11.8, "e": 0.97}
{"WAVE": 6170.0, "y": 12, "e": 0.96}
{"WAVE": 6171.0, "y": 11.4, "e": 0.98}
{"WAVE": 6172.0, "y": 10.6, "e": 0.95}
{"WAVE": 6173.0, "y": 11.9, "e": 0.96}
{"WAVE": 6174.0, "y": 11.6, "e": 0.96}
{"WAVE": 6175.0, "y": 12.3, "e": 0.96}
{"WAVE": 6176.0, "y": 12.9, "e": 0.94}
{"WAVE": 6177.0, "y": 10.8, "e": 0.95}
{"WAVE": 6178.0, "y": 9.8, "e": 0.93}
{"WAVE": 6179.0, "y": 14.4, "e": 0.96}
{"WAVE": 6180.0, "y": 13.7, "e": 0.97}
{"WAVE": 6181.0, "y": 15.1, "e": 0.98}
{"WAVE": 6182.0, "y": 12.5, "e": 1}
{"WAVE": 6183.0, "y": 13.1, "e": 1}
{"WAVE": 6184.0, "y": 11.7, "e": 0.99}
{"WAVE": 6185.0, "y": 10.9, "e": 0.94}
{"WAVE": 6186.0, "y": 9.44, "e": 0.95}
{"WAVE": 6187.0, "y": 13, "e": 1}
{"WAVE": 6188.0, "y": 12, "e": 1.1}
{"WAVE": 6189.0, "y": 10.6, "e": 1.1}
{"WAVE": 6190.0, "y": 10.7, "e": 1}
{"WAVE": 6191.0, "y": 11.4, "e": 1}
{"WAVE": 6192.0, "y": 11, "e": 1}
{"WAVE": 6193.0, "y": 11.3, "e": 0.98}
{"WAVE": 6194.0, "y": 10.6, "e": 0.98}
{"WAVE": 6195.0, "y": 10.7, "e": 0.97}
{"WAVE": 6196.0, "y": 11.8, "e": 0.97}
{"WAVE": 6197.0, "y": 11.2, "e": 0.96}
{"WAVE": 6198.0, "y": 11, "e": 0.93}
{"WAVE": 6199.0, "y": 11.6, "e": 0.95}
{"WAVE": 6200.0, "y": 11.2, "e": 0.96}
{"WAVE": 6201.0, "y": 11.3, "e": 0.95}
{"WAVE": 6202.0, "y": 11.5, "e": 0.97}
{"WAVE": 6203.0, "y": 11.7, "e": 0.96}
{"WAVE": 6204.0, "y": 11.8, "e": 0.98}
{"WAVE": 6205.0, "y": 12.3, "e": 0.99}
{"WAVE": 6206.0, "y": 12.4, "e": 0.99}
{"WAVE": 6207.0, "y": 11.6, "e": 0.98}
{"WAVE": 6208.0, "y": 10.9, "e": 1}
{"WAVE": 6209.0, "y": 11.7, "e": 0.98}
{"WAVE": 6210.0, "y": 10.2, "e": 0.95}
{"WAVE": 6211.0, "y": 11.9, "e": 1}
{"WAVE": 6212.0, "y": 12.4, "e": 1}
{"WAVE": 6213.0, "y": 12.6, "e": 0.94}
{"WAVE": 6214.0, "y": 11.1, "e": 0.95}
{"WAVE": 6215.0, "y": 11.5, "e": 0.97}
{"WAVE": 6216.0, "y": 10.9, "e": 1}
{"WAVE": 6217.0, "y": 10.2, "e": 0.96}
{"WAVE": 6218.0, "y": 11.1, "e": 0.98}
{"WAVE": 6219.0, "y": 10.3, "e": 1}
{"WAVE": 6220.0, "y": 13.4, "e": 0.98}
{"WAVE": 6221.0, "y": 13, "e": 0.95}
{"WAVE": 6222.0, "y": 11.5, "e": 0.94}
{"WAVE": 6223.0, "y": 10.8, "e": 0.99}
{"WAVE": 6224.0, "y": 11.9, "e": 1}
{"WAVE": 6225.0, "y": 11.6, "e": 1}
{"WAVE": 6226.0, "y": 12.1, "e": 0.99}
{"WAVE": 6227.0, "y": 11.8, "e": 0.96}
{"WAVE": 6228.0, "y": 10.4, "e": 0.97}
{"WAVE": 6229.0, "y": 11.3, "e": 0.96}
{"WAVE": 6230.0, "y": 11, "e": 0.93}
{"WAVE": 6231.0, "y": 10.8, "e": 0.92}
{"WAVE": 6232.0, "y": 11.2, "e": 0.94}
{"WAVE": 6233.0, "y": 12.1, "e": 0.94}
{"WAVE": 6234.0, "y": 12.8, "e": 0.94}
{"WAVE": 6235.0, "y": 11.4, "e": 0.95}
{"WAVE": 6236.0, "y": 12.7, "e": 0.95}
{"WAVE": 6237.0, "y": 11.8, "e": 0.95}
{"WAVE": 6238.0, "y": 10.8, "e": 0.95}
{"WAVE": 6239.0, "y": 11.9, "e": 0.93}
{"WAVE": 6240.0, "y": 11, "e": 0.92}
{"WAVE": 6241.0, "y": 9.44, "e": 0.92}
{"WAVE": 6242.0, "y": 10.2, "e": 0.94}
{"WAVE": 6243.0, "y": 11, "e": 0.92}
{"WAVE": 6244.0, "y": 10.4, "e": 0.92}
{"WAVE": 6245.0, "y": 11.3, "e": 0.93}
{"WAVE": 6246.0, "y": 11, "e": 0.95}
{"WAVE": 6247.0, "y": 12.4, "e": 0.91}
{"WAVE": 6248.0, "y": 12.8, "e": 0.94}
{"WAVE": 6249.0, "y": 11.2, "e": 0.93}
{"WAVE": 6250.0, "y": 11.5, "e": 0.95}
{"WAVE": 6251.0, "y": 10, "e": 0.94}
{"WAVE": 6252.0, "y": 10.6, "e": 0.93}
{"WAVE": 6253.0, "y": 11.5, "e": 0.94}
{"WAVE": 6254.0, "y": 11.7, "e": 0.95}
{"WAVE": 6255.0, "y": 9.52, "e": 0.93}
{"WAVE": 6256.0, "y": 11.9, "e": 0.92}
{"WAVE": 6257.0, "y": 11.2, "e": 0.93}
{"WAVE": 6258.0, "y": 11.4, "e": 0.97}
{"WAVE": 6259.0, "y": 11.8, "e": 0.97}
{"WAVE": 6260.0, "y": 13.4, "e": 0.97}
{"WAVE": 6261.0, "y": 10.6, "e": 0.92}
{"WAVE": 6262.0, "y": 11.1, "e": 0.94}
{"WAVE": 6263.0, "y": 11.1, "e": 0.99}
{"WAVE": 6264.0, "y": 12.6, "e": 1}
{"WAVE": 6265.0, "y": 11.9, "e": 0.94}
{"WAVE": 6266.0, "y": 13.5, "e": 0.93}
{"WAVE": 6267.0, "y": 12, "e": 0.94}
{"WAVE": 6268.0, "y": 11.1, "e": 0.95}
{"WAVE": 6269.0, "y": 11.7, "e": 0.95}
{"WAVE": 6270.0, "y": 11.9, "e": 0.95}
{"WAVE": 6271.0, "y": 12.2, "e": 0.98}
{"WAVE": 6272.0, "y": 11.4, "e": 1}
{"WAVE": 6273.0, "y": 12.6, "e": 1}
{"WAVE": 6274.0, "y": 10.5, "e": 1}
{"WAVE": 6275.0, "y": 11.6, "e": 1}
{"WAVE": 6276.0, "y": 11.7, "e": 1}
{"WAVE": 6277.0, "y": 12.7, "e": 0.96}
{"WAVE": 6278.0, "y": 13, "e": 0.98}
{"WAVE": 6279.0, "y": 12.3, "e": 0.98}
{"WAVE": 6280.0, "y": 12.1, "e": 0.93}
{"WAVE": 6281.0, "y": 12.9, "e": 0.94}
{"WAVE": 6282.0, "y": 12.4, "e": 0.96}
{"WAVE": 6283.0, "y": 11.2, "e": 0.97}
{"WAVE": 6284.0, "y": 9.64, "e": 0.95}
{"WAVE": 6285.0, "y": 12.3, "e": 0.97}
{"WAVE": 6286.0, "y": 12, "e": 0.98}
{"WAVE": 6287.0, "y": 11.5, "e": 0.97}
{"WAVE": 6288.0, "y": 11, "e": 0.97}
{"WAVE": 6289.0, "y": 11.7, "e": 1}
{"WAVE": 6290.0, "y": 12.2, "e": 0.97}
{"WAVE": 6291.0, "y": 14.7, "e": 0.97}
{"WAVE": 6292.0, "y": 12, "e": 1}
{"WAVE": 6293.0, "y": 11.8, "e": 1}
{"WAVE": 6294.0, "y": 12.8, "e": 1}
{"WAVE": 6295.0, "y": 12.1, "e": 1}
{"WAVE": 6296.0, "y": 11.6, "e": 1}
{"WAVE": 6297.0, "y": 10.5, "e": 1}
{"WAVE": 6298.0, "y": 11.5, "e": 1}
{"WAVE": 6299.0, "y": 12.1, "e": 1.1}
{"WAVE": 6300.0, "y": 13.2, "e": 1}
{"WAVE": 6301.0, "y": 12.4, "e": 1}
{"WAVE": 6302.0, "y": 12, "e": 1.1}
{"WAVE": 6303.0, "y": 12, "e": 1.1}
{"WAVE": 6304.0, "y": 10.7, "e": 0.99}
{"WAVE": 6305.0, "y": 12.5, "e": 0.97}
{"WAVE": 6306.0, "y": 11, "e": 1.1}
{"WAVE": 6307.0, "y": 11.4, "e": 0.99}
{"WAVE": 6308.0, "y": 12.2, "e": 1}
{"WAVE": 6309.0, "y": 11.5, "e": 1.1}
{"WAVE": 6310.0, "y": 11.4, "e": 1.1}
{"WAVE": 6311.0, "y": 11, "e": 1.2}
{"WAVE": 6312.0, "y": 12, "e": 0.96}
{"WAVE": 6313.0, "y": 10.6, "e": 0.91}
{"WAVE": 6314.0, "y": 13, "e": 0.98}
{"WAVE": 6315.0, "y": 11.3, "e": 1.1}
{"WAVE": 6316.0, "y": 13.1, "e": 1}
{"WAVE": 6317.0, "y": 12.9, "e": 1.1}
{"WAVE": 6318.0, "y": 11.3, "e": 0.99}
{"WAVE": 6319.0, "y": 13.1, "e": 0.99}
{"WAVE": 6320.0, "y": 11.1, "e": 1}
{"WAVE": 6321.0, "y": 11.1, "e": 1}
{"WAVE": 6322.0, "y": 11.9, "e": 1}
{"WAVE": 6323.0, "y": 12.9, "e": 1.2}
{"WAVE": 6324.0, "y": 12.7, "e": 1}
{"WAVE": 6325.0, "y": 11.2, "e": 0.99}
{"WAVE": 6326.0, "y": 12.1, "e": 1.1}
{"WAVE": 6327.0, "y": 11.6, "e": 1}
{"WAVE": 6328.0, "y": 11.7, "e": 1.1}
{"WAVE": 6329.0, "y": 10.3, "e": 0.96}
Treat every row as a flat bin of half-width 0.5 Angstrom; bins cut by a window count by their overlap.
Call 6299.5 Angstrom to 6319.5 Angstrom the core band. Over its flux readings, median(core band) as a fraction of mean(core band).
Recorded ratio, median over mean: 1.01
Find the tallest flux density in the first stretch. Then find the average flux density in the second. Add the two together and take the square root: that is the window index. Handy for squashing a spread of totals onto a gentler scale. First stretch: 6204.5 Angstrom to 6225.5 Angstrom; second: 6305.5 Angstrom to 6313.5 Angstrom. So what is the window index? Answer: 4.98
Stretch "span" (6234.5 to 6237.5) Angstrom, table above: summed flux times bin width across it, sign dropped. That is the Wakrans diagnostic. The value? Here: 36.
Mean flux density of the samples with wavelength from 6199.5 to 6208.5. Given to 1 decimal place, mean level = 11.6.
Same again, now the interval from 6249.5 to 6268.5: 11.5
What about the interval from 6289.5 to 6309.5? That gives 12.0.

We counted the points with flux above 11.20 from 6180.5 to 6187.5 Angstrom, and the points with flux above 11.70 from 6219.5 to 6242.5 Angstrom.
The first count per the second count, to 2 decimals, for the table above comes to 0.50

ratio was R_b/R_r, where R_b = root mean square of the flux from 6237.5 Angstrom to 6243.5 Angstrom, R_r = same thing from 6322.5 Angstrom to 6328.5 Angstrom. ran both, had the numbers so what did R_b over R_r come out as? 0.89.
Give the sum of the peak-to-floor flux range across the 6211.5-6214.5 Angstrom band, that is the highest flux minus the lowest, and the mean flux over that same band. 13.5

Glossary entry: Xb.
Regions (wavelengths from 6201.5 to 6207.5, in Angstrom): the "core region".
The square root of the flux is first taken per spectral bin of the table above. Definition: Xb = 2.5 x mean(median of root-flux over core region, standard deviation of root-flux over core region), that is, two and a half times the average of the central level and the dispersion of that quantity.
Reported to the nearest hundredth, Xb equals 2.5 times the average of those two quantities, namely 4.35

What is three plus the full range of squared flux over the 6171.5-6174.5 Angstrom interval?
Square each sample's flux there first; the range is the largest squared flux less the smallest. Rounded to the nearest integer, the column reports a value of 32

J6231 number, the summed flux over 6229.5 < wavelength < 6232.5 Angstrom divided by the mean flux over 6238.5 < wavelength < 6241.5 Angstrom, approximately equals 3.06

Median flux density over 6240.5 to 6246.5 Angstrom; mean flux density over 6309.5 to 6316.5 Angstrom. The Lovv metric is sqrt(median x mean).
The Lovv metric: 11.22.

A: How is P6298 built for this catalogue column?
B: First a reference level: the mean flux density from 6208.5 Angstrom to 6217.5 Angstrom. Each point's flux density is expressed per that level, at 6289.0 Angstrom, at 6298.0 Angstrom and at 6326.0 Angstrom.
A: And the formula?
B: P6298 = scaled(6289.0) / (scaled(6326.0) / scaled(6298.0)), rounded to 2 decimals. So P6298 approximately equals 0.98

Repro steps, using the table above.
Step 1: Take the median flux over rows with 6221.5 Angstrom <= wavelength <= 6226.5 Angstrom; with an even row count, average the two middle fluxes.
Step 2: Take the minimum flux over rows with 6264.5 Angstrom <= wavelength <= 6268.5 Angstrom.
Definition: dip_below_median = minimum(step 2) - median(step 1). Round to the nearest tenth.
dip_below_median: -0.5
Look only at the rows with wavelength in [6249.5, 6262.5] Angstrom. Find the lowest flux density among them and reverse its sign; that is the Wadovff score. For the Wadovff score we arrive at -9.5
